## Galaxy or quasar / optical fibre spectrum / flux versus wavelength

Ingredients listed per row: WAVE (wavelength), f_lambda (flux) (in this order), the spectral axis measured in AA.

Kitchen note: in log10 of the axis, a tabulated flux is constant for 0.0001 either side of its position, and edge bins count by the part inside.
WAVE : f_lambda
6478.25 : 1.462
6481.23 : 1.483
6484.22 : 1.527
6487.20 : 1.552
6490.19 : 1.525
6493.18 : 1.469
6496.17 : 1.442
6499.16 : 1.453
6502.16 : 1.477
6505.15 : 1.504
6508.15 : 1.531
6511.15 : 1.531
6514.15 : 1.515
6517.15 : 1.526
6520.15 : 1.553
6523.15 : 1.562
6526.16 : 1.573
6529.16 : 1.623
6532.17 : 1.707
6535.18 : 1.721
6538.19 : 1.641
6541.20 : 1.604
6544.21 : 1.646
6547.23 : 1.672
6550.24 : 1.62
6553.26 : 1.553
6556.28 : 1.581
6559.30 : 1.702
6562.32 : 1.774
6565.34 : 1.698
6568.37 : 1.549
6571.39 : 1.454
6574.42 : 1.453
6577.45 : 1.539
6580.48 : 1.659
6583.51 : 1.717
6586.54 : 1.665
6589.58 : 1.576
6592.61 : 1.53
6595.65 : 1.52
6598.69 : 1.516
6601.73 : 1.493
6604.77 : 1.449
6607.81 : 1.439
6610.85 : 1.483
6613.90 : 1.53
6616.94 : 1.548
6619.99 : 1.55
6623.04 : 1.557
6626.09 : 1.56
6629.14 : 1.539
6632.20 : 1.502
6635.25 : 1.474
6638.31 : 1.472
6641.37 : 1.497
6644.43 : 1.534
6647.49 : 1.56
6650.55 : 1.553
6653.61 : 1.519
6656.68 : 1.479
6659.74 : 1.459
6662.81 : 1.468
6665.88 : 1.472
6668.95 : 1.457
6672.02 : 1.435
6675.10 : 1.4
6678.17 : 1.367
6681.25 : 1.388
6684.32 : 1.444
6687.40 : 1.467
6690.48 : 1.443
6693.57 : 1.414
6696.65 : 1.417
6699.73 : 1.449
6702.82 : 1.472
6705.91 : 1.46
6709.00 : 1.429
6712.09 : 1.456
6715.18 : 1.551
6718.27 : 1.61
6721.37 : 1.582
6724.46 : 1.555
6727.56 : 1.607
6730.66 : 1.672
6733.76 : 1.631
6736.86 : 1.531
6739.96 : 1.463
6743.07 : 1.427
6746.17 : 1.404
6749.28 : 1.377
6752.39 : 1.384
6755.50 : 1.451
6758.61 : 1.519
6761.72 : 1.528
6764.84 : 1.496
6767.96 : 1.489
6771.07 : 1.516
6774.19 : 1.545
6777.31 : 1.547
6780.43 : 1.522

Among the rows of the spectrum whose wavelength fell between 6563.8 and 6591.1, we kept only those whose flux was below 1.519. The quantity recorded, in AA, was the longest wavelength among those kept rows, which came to 6574.42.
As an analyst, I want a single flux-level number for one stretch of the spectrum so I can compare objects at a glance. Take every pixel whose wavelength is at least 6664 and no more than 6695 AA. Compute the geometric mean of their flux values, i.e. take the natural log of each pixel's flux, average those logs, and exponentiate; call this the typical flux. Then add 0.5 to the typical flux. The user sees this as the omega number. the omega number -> 1.93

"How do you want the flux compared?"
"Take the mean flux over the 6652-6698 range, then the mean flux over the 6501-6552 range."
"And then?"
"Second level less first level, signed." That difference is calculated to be 0.15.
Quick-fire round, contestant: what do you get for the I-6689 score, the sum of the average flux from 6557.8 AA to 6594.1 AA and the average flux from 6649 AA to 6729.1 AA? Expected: 3.08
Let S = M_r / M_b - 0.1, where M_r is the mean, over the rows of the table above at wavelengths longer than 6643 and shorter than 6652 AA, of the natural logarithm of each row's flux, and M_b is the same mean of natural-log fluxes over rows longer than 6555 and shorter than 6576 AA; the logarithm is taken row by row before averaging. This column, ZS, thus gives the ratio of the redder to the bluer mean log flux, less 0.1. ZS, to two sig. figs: 0.83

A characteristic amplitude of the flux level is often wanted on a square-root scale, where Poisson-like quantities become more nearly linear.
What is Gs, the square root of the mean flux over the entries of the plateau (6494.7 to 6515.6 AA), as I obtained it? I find 1.22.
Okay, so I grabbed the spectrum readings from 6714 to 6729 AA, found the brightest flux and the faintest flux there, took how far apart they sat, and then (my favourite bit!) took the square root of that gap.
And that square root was 0.24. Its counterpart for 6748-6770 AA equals 0.39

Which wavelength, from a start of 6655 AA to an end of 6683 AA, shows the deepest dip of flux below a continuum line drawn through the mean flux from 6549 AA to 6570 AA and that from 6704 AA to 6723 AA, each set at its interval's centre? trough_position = 6678.17 AA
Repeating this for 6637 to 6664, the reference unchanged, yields 6638.31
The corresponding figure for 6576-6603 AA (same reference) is 6601.73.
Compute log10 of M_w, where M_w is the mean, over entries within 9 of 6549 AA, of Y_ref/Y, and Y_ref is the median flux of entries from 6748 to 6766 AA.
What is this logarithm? -0.039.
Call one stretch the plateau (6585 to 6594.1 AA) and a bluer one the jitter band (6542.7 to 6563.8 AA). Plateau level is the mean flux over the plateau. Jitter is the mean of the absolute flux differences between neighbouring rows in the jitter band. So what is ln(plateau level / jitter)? 3.3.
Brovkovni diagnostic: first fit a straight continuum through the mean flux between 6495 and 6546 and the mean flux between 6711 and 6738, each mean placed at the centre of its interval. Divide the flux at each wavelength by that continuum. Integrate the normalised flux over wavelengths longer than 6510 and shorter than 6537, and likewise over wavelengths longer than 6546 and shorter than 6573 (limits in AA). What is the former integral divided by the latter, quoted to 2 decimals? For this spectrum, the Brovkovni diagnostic 0.98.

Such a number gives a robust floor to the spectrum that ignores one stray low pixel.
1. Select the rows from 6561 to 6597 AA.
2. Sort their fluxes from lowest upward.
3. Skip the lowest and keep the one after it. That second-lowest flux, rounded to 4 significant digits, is 1.454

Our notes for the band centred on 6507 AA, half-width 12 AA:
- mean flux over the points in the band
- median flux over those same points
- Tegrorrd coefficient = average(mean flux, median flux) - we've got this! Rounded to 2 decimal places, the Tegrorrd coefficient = 1.50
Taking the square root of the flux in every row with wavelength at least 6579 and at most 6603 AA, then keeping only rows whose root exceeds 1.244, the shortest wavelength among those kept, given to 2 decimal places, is 6580.48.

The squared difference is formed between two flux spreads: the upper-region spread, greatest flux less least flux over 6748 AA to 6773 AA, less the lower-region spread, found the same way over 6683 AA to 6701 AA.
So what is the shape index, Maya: 0.010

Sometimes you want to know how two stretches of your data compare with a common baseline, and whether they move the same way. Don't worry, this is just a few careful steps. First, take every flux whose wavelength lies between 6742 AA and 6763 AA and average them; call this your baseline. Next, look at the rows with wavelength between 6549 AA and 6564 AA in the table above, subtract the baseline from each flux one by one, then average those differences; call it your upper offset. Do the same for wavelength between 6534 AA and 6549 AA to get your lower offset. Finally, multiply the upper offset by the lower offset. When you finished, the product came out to 0.044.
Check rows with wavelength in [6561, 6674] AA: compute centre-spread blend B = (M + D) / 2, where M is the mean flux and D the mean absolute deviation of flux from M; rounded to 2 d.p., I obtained 0.79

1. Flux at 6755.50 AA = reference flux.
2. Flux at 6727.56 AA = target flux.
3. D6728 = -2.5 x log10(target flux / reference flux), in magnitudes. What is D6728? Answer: -0.111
